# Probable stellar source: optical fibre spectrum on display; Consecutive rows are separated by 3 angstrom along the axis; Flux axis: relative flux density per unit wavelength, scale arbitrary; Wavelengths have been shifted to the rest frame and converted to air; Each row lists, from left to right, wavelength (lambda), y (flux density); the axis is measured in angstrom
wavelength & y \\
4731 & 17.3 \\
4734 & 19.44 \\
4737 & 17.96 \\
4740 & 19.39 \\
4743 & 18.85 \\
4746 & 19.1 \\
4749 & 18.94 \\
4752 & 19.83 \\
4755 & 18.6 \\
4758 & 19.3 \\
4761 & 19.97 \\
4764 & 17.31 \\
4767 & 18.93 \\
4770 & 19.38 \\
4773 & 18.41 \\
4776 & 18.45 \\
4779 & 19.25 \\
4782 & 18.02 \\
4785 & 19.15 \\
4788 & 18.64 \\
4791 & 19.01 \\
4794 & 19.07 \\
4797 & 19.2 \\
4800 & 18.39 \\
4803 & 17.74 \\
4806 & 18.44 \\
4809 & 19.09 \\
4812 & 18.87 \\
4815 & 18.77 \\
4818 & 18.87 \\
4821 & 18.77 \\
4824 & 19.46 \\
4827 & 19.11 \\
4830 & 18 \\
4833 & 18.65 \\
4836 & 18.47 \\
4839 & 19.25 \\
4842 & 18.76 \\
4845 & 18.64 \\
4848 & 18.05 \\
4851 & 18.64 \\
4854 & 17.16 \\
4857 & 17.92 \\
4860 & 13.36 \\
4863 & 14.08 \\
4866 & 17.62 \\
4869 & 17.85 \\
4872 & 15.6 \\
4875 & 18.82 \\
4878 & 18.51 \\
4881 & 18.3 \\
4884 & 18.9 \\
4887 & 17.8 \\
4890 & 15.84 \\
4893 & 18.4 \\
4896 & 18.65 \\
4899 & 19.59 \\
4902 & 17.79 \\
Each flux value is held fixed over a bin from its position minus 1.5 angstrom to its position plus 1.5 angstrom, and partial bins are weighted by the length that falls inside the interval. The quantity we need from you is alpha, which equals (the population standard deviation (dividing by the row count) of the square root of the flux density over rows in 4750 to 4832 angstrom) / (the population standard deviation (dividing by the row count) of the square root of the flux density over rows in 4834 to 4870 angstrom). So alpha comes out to 0.31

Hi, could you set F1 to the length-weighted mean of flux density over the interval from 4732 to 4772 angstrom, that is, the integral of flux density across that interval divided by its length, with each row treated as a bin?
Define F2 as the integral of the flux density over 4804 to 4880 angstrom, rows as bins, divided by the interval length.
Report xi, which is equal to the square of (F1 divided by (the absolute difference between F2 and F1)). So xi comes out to 406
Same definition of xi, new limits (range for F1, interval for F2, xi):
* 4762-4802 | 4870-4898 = 530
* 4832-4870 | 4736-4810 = 192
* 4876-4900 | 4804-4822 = 1139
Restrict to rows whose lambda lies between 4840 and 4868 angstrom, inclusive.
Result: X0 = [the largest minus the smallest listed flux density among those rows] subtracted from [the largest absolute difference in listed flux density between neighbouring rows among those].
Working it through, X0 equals -0.8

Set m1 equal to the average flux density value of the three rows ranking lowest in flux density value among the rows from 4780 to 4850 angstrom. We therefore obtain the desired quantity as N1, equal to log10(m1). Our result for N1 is 1.25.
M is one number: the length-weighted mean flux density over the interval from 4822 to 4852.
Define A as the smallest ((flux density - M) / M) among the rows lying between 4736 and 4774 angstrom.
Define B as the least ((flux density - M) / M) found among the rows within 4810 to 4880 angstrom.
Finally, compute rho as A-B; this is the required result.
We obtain 0.21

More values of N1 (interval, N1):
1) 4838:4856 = 1.25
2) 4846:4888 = 1.16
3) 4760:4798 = 1.25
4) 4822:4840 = 1.26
